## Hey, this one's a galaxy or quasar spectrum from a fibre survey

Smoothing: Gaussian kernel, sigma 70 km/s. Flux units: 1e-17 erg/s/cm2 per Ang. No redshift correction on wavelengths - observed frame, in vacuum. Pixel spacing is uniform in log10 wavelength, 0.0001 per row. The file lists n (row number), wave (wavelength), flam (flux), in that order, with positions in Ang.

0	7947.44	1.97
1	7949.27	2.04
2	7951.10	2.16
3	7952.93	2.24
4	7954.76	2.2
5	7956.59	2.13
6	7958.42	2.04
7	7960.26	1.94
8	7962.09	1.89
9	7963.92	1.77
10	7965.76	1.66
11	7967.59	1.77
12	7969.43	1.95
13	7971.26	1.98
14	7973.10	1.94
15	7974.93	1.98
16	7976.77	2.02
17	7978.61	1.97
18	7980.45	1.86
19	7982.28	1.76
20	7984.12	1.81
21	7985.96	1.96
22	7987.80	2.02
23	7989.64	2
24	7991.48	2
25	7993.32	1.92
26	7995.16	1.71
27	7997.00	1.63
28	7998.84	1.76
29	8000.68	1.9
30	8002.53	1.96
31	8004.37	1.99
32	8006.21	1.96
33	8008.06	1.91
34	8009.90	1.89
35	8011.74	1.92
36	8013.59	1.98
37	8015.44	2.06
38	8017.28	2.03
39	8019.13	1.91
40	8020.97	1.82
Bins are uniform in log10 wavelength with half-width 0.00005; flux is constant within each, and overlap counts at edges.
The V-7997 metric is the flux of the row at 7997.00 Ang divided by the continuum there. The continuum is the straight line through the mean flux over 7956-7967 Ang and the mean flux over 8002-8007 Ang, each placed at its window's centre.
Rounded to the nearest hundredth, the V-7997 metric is 0.83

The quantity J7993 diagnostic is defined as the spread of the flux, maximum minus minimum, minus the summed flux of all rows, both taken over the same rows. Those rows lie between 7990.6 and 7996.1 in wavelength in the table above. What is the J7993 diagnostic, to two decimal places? -5.34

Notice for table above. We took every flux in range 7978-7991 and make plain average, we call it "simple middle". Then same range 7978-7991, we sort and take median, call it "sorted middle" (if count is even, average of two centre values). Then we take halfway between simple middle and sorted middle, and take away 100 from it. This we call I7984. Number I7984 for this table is -98.1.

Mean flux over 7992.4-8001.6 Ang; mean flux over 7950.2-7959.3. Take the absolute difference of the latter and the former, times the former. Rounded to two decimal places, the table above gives 0.66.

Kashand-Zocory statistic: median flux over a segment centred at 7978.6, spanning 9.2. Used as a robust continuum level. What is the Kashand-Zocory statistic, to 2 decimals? 1.97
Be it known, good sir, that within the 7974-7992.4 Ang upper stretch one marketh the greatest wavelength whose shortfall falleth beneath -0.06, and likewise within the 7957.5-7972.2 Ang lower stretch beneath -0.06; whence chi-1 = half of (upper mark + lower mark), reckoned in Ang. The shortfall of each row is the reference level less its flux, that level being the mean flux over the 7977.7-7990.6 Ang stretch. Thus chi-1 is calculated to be 7981.4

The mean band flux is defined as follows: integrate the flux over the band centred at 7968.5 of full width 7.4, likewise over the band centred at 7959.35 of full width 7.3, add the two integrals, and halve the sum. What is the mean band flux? 14.1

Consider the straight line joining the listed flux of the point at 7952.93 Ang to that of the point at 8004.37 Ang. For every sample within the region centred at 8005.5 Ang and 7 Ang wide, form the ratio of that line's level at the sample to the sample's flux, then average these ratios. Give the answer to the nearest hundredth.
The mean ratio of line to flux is 1.02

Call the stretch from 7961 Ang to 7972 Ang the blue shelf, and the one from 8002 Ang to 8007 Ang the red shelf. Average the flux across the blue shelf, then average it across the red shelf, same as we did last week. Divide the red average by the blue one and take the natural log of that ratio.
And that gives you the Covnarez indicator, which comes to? 0.07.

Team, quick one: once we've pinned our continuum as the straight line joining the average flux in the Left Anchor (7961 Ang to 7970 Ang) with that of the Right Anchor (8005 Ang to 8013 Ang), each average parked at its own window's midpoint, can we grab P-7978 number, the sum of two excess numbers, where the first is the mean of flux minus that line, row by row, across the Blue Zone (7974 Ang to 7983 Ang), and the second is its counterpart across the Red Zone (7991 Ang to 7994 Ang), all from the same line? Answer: 0.16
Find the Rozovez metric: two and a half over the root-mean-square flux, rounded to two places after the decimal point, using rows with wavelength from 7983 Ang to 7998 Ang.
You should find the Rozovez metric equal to 1.33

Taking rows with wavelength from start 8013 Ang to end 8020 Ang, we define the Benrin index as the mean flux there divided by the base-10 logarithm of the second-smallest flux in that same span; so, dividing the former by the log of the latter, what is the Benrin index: 6.7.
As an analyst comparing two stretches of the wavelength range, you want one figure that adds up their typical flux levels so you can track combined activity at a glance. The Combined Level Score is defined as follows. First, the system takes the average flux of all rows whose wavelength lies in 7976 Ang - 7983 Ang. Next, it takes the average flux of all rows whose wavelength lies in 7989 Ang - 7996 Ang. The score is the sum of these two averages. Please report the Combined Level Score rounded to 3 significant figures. 3.81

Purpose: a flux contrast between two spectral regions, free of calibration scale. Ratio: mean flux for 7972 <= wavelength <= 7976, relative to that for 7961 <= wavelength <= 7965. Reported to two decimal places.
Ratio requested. 1.07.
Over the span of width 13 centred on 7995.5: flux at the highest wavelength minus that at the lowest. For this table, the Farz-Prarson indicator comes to -0.10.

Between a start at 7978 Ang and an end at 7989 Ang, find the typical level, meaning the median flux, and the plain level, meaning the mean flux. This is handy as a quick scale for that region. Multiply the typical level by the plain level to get 3.62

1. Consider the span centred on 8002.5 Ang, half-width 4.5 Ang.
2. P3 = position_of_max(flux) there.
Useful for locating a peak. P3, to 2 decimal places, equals 8004.37 Ang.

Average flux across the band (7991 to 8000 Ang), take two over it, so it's 1.11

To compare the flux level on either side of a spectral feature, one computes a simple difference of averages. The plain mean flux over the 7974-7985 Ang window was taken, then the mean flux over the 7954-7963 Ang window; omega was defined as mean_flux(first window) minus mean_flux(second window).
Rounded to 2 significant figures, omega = -0.14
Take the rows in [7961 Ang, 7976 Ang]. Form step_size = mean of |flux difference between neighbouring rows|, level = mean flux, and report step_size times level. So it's 0.168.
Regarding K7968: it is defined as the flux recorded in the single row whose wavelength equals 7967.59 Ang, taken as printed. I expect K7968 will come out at 1.77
